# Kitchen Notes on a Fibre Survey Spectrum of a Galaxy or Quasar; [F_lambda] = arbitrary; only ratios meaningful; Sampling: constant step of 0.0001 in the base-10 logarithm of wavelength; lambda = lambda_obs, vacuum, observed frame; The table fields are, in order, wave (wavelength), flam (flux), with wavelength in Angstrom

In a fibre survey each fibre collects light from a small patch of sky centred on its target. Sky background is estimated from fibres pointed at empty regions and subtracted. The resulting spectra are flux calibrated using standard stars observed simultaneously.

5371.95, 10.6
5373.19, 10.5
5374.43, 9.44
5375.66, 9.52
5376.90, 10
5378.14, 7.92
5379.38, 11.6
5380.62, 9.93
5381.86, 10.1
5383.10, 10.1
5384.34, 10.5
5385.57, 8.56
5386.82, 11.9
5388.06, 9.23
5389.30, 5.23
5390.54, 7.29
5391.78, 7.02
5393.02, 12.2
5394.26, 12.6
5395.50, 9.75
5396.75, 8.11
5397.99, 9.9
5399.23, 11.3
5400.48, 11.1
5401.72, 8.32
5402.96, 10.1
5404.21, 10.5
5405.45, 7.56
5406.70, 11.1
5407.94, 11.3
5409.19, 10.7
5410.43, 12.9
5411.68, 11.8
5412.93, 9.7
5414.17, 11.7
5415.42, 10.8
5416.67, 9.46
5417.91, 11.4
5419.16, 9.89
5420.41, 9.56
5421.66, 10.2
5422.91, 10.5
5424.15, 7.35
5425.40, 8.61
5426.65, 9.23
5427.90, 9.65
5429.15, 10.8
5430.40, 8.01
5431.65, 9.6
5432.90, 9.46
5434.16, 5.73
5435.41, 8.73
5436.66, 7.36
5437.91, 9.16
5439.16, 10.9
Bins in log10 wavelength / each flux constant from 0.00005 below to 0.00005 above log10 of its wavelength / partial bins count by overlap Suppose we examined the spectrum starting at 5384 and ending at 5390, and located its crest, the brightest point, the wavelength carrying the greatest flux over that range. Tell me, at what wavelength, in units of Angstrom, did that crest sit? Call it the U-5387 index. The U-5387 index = 5386.82 Angstrom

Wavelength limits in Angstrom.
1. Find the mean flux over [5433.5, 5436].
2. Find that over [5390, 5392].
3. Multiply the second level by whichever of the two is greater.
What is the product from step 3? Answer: 52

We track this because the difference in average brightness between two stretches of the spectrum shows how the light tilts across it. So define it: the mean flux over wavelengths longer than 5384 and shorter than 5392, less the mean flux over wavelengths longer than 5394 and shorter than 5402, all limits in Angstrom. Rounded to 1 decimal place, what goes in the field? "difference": -1.6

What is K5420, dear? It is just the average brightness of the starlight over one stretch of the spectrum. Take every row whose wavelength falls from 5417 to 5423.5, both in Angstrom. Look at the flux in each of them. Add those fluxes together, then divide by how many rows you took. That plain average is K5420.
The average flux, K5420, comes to 10.3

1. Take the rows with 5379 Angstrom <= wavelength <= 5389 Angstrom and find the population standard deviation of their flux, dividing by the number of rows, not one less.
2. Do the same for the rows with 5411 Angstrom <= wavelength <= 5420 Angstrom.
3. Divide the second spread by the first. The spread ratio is 0.88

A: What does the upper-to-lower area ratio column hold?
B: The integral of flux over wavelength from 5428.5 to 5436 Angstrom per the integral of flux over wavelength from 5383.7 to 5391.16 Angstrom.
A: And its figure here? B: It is 1.00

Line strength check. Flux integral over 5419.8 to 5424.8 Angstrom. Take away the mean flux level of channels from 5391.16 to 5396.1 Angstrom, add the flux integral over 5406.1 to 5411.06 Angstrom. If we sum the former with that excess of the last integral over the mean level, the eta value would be 94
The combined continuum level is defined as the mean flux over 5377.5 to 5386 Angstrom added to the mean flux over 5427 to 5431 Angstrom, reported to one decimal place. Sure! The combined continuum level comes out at 19.3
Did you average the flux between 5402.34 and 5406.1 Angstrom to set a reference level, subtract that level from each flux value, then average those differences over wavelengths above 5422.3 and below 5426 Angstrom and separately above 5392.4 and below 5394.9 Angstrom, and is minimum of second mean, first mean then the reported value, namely -0.6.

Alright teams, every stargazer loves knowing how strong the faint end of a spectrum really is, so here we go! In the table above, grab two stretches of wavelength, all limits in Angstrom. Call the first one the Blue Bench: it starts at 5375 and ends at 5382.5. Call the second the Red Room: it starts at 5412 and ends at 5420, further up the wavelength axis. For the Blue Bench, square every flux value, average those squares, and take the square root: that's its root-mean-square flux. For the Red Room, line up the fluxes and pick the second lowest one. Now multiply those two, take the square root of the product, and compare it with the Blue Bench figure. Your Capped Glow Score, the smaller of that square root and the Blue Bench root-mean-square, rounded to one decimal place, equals 9.8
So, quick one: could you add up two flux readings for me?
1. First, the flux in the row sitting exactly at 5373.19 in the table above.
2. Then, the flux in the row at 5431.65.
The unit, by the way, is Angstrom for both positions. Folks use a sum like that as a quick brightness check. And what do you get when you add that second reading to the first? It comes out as 20.1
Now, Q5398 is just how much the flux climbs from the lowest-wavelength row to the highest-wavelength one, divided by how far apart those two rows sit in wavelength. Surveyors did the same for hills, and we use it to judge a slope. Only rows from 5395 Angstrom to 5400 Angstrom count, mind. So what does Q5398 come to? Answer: 0.4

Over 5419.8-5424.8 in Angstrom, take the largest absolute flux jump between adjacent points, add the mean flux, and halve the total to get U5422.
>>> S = 6.28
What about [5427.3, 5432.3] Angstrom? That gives 6.15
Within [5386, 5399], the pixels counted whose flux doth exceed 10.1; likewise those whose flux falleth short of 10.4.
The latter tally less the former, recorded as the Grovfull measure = 4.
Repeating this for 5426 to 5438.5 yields 8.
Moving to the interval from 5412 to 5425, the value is 1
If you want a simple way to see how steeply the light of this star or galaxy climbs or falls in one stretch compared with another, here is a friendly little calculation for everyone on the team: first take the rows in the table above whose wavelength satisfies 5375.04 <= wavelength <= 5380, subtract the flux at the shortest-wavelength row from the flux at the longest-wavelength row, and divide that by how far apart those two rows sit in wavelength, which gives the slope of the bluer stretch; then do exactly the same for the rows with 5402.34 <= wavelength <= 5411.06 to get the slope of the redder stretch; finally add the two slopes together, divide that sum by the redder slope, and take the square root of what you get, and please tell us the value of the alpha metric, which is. 1.58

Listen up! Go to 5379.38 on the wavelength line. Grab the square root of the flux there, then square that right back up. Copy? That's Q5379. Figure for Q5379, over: 11.6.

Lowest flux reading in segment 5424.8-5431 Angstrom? 8.01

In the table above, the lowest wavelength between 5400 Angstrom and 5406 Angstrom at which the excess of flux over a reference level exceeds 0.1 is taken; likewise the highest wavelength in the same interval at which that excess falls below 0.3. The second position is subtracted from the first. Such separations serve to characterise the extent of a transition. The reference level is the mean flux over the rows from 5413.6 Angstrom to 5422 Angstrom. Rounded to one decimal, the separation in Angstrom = -5.0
